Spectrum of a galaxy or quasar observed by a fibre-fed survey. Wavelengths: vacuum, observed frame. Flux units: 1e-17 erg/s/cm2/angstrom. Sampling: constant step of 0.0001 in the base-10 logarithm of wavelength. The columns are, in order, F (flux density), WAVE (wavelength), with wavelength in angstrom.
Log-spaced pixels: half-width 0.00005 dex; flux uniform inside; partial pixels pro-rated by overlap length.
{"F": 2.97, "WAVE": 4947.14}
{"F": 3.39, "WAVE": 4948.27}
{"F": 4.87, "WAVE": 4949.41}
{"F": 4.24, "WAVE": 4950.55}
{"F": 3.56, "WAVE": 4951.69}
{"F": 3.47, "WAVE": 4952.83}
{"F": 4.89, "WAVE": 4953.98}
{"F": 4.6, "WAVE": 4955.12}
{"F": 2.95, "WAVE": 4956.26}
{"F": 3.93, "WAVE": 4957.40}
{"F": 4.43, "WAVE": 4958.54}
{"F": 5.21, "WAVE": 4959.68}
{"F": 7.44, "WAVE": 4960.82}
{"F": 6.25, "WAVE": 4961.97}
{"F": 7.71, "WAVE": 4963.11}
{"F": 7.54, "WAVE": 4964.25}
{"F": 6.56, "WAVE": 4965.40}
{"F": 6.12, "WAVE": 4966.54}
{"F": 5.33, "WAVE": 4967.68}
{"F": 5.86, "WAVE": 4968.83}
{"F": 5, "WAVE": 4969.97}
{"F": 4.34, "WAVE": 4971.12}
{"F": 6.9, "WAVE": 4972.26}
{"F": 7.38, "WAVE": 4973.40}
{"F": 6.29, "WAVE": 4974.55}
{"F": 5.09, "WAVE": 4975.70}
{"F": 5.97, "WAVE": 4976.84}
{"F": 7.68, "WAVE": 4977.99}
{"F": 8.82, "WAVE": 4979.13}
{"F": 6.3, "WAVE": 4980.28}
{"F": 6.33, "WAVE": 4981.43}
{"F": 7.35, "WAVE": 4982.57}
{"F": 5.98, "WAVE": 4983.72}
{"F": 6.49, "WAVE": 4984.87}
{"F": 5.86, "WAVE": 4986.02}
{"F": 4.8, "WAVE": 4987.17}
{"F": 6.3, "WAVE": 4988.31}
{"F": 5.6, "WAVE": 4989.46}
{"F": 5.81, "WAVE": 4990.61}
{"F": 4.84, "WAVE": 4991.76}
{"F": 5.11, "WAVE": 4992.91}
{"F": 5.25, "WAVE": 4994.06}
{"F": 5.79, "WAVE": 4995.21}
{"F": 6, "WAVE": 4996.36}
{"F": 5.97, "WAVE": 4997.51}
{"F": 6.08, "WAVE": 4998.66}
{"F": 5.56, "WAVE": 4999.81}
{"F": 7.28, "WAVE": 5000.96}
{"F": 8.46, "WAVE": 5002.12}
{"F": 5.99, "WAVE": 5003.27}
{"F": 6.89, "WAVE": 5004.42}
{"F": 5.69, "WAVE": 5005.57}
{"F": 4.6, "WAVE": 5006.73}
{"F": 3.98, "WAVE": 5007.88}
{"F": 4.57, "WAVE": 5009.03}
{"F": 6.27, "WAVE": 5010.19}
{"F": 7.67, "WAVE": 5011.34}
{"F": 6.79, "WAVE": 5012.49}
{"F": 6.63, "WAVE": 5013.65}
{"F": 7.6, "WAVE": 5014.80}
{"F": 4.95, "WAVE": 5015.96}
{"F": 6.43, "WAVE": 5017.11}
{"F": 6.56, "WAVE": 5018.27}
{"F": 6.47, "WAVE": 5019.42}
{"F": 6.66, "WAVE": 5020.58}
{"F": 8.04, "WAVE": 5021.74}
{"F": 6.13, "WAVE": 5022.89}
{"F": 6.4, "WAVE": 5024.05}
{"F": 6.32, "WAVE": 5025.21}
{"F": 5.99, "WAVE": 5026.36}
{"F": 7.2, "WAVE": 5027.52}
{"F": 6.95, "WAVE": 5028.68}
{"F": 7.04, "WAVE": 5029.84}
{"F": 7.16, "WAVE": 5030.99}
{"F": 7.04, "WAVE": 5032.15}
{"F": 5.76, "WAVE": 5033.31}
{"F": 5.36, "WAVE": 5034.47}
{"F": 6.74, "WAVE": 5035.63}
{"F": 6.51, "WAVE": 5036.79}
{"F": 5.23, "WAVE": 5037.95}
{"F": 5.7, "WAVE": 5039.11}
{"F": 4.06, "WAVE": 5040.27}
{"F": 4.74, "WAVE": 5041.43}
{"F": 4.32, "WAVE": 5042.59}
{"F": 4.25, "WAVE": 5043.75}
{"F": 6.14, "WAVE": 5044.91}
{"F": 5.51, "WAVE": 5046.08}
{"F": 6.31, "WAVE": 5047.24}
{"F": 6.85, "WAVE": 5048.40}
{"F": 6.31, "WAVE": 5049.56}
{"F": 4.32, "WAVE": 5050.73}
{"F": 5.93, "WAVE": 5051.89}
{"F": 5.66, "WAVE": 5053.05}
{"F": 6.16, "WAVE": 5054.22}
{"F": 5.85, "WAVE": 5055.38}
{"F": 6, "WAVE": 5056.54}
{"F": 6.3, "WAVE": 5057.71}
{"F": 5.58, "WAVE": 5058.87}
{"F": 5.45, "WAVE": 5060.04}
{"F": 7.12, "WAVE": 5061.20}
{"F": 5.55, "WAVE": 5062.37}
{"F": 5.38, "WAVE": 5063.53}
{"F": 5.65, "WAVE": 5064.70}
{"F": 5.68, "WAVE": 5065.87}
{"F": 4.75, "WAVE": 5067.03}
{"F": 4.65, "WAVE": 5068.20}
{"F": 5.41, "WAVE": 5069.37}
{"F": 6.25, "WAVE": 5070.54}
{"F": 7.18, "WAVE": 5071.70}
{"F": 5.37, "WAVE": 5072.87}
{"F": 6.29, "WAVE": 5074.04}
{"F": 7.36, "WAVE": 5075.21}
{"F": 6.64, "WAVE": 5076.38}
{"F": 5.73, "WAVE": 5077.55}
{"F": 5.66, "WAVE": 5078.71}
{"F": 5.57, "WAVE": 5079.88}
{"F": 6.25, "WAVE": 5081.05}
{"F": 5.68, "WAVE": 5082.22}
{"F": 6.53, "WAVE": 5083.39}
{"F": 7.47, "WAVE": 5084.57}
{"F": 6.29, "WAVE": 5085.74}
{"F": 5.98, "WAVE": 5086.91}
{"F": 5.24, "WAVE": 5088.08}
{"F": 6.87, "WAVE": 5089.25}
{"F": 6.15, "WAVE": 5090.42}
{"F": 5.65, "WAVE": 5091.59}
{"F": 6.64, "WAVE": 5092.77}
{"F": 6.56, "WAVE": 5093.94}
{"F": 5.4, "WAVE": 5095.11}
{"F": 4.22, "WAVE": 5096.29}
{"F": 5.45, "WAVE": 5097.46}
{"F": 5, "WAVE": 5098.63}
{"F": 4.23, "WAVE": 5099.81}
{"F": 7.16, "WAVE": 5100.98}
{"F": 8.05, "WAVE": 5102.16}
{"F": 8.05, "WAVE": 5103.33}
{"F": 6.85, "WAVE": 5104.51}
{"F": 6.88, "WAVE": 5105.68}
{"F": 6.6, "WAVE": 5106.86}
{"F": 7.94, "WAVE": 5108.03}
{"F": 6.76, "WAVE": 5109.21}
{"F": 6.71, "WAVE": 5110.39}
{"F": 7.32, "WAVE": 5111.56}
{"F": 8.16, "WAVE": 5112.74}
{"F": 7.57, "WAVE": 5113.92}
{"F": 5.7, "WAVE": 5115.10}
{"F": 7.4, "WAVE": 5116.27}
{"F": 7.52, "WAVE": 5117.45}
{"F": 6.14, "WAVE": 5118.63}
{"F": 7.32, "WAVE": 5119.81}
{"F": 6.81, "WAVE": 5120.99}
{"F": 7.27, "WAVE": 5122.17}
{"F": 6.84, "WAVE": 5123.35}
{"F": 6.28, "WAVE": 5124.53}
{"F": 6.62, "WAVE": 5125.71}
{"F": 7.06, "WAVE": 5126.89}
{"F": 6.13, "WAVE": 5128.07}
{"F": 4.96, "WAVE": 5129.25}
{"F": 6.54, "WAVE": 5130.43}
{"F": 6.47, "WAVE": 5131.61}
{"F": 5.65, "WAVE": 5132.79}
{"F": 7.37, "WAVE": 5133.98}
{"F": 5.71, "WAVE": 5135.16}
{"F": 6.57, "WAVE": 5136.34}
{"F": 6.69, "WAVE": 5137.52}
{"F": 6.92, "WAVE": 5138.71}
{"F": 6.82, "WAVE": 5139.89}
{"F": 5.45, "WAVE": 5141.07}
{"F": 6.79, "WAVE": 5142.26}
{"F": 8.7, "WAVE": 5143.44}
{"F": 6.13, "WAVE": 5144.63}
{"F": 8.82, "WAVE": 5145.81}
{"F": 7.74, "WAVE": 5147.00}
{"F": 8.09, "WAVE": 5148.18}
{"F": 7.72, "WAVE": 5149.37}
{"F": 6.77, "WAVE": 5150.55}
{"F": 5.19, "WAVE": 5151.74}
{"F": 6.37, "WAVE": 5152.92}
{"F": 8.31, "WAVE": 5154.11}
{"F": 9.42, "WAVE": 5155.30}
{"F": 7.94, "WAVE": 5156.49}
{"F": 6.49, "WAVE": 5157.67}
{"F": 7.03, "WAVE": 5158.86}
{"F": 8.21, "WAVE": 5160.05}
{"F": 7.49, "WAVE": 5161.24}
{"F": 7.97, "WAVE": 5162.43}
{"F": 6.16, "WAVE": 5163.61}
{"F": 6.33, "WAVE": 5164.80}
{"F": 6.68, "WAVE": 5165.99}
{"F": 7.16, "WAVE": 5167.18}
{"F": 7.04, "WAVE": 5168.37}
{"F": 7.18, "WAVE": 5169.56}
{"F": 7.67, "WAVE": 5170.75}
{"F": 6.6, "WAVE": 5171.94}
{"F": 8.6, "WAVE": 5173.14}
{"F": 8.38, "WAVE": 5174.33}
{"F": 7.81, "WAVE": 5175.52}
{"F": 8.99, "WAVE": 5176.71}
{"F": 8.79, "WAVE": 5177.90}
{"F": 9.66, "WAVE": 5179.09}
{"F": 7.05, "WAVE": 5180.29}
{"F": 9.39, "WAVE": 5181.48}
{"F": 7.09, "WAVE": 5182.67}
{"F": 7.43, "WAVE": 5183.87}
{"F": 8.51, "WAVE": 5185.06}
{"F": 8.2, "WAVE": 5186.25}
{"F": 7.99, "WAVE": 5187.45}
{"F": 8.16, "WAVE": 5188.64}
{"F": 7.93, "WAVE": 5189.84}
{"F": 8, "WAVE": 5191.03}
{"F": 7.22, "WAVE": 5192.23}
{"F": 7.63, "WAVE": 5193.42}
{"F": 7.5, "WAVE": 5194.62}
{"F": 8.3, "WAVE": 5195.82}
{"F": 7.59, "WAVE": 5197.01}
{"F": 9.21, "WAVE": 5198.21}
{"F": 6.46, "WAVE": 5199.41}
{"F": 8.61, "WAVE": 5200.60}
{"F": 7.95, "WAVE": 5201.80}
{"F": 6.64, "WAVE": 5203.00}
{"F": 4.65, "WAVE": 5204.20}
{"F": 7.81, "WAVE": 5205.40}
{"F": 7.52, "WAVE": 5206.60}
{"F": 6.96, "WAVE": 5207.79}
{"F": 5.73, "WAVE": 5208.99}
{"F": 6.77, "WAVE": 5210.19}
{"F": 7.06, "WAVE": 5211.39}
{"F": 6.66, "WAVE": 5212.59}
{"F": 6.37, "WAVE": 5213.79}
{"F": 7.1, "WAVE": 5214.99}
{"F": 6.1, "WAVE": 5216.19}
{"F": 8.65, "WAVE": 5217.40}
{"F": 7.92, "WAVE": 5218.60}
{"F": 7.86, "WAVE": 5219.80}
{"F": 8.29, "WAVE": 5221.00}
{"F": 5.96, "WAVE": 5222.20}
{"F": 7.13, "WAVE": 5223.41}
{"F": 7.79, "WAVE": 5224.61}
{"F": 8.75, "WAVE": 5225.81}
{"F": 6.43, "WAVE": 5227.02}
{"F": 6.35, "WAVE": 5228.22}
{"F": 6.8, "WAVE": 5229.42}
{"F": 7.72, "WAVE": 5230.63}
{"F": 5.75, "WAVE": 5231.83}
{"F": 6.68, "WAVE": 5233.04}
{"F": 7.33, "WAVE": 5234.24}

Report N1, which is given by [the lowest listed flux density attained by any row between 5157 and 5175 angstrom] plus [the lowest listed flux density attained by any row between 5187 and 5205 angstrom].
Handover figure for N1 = 10.8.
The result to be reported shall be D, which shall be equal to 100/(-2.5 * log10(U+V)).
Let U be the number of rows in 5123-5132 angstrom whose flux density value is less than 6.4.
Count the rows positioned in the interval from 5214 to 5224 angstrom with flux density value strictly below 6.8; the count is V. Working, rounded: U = 3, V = 2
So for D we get -57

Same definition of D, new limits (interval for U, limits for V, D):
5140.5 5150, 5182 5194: -133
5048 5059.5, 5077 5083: -35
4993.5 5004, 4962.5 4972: -36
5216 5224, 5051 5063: -38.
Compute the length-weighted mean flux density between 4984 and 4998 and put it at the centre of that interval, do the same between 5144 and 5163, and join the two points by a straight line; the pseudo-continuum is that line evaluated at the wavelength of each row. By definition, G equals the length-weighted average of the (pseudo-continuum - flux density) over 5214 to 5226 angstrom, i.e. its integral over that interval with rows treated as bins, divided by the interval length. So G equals 0.8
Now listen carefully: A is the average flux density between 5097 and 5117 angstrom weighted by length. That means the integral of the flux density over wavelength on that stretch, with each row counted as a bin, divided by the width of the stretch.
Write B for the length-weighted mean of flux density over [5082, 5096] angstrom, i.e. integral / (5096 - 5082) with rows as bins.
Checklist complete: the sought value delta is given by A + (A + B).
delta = 19.8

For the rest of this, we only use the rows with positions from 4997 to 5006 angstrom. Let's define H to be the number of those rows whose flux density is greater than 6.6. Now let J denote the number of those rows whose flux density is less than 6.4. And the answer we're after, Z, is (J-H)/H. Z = 0.7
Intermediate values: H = 3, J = 5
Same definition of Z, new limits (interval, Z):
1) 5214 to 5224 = -0.7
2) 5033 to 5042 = 5.0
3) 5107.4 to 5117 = -0.9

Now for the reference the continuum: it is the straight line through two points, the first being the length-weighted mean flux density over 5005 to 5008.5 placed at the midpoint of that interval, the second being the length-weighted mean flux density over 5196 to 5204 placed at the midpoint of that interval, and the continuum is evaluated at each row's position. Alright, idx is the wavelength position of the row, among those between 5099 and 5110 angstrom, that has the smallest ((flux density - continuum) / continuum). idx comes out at 5099.81 angstrom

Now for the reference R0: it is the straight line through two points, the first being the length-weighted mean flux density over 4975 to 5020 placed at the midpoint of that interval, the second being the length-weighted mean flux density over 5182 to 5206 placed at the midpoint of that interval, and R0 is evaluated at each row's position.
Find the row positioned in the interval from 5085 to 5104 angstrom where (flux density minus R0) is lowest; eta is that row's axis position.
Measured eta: 5099.81 angstrom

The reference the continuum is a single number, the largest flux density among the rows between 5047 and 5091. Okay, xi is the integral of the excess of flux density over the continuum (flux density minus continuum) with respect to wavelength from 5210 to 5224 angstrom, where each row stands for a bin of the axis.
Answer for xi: -4.2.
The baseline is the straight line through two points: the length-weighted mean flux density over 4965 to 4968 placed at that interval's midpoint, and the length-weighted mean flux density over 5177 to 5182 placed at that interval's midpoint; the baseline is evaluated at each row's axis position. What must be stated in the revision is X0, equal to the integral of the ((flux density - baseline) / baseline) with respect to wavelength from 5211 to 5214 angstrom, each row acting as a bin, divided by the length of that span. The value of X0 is -0.27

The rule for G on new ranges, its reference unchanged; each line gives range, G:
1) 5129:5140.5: 0.9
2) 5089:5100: 1.2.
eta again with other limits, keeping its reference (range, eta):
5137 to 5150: 5141.07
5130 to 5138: 5132.79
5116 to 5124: 5118.63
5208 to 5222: 5208.99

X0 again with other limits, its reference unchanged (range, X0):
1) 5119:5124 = -0.12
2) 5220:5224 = -0.22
